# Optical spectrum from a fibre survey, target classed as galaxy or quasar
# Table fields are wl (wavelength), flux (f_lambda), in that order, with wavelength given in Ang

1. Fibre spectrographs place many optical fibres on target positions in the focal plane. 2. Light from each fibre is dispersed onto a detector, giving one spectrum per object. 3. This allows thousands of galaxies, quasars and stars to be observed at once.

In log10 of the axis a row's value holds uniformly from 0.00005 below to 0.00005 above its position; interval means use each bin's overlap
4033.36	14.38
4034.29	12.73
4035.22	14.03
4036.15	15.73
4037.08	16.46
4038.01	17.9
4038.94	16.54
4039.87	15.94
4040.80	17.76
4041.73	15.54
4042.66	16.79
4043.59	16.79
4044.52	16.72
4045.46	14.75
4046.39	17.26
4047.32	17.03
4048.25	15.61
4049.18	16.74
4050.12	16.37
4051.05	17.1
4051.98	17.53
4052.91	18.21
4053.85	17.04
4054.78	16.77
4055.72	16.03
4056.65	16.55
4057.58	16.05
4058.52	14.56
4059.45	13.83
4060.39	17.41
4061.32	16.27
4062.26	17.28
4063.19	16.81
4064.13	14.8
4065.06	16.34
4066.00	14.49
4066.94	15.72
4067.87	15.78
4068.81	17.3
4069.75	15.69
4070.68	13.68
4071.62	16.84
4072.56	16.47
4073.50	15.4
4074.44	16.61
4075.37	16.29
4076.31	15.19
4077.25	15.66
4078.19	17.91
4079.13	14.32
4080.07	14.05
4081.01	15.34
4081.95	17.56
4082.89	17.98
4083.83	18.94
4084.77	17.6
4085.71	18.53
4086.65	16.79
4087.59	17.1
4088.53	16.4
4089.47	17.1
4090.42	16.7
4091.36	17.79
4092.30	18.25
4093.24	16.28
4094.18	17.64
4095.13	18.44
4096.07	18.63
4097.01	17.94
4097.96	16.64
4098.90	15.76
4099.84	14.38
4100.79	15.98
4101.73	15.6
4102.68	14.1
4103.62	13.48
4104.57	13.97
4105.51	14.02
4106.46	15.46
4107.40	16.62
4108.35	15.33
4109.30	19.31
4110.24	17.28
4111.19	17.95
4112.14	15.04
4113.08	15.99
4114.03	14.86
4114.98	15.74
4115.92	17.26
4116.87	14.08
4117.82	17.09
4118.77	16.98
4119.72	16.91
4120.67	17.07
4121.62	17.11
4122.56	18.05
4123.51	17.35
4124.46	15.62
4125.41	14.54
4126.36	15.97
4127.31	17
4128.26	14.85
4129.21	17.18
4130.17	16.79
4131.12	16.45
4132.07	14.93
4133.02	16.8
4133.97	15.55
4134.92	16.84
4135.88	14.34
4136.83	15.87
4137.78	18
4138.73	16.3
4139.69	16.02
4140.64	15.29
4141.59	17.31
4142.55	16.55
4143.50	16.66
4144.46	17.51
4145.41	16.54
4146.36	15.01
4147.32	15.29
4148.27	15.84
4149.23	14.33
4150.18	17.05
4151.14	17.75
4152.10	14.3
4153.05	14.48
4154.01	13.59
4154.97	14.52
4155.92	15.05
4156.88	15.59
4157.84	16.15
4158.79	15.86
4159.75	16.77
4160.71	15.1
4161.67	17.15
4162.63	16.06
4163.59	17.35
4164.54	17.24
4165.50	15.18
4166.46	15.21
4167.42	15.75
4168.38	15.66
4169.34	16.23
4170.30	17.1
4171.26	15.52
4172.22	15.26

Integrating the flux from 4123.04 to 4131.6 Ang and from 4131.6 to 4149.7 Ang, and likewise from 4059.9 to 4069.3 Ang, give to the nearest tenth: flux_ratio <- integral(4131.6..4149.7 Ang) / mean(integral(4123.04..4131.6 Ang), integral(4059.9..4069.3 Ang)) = 2.0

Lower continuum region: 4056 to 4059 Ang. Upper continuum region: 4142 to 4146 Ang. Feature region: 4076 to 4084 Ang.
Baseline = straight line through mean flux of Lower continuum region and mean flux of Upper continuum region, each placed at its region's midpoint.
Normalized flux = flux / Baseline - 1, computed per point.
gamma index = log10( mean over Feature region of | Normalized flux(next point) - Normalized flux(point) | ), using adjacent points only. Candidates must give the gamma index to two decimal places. -1.05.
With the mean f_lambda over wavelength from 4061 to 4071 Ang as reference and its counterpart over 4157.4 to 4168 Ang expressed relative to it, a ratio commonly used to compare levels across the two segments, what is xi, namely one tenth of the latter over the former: 0.102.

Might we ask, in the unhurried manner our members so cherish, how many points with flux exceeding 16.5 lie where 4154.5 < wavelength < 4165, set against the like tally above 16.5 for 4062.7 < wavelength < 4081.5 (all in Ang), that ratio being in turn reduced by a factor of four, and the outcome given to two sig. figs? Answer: 0.20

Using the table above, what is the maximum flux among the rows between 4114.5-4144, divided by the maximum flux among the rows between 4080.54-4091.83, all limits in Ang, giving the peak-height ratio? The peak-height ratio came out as 0.95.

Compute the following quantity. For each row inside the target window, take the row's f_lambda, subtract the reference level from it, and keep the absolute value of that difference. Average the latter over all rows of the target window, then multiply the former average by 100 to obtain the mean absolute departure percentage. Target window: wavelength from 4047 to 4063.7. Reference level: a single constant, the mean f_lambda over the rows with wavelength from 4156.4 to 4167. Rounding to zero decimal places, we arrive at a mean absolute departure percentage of 88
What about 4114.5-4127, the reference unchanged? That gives 103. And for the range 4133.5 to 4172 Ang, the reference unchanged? 90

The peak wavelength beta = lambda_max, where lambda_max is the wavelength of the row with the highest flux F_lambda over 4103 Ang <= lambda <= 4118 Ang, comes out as 4109.30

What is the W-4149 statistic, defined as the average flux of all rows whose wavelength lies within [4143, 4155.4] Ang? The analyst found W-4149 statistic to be 15.6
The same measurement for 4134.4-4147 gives 16.3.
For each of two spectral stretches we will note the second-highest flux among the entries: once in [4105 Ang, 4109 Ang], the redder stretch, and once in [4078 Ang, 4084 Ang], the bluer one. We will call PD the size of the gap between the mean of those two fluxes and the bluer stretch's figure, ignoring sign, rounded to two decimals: 1.26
